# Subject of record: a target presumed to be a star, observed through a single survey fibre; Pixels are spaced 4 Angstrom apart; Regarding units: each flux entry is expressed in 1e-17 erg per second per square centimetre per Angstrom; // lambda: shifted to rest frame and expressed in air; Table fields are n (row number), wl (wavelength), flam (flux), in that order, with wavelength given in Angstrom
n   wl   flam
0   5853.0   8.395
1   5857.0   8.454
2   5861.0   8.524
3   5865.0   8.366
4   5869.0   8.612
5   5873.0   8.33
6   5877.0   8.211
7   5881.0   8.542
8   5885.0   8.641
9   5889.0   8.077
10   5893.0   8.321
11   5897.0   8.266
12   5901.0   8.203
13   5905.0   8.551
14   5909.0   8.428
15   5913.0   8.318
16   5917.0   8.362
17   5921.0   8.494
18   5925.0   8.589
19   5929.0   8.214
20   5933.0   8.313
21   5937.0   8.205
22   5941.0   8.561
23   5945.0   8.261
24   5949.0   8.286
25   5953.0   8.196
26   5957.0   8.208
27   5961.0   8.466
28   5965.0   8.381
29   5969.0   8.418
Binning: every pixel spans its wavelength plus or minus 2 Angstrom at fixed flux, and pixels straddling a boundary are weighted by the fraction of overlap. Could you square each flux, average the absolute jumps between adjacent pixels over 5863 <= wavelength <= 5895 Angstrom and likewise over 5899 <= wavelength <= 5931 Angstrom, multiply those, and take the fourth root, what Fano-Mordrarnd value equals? 1.91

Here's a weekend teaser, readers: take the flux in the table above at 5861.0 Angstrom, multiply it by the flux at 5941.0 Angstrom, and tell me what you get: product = 73.0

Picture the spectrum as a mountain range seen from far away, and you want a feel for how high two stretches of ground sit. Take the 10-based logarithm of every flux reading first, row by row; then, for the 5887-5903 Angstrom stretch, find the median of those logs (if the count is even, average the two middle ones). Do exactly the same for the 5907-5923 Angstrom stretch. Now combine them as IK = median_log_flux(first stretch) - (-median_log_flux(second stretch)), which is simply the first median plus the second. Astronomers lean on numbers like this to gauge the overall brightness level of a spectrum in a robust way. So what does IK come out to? 1.84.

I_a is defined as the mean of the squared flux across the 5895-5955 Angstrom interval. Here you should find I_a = 69.7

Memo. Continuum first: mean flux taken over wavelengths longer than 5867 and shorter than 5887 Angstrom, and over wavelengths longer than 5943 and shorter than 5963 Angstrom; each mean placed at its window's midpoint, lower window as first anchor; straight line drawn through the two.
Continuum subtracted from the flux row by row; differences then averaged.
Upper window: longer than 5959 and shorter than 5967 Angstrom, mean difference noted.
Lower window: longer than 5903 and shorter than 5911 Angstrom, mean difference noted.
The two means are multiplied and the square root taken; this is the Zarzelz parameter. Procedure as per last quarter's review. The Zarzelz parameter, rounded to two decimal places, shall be 0.12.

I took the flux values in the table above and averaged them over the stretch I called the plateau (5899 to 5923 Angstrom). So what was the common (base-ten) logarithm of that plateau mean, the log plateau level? 0.924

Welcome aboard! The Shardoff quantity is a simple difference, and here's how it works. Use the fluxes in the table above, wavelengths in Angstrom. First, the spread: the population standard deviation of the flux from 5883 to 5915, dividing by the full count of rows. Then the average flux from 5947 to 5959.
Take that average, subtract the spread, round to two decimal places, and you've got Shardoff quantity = 8.06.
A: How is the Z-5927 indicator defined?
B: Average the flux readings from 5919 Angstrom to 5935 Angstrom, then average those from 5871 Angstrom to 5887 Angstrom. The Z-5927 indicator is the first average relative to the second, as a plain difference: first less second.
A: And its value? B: -0.03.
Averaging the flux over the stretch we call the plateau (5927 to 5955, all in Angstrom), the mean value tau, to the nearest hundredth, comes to 8.29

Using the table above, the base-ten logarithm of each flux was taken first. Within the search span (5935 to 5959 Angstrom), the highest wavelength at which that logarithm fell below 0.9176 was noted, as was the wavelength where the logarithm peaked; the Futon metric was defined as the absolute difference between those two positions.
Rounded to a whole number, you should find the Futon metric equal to 16 Angstrom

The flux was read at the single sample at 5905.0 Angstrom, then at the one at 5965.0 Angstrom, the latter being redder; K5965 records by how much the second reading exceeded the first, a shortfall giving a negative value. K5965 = -0.2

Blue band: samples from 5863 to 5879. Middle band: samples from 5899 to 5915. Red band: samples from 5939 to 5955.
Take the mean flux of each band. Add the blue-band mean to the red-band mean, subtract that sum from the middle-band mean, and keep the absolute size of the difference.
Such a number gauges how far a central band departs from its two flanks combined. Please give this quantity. 8.33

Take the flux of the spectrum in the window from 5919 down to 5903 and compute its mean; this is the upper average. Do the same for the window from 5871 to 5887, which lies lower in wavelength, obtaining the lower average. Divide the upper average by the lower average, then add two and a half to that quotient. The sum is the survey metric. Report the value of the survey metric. 3.498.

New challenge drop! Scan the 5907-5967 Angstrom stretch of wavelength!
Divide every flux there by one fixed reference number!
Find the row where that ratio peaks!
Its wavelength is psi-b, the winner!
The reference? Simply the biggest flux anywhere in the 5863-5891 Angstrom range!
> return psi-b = 5925.0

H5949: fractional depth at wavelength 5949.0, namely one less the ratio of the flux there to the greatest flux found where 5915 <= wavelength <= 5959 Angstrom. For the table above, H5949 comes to 0.035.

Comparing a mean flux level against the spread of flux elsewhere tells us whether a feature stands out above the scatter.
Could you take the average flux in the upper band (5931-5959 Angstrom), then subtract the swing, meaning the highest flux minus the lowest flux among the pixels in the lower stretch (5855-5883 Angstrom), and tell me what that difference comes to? 7.89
